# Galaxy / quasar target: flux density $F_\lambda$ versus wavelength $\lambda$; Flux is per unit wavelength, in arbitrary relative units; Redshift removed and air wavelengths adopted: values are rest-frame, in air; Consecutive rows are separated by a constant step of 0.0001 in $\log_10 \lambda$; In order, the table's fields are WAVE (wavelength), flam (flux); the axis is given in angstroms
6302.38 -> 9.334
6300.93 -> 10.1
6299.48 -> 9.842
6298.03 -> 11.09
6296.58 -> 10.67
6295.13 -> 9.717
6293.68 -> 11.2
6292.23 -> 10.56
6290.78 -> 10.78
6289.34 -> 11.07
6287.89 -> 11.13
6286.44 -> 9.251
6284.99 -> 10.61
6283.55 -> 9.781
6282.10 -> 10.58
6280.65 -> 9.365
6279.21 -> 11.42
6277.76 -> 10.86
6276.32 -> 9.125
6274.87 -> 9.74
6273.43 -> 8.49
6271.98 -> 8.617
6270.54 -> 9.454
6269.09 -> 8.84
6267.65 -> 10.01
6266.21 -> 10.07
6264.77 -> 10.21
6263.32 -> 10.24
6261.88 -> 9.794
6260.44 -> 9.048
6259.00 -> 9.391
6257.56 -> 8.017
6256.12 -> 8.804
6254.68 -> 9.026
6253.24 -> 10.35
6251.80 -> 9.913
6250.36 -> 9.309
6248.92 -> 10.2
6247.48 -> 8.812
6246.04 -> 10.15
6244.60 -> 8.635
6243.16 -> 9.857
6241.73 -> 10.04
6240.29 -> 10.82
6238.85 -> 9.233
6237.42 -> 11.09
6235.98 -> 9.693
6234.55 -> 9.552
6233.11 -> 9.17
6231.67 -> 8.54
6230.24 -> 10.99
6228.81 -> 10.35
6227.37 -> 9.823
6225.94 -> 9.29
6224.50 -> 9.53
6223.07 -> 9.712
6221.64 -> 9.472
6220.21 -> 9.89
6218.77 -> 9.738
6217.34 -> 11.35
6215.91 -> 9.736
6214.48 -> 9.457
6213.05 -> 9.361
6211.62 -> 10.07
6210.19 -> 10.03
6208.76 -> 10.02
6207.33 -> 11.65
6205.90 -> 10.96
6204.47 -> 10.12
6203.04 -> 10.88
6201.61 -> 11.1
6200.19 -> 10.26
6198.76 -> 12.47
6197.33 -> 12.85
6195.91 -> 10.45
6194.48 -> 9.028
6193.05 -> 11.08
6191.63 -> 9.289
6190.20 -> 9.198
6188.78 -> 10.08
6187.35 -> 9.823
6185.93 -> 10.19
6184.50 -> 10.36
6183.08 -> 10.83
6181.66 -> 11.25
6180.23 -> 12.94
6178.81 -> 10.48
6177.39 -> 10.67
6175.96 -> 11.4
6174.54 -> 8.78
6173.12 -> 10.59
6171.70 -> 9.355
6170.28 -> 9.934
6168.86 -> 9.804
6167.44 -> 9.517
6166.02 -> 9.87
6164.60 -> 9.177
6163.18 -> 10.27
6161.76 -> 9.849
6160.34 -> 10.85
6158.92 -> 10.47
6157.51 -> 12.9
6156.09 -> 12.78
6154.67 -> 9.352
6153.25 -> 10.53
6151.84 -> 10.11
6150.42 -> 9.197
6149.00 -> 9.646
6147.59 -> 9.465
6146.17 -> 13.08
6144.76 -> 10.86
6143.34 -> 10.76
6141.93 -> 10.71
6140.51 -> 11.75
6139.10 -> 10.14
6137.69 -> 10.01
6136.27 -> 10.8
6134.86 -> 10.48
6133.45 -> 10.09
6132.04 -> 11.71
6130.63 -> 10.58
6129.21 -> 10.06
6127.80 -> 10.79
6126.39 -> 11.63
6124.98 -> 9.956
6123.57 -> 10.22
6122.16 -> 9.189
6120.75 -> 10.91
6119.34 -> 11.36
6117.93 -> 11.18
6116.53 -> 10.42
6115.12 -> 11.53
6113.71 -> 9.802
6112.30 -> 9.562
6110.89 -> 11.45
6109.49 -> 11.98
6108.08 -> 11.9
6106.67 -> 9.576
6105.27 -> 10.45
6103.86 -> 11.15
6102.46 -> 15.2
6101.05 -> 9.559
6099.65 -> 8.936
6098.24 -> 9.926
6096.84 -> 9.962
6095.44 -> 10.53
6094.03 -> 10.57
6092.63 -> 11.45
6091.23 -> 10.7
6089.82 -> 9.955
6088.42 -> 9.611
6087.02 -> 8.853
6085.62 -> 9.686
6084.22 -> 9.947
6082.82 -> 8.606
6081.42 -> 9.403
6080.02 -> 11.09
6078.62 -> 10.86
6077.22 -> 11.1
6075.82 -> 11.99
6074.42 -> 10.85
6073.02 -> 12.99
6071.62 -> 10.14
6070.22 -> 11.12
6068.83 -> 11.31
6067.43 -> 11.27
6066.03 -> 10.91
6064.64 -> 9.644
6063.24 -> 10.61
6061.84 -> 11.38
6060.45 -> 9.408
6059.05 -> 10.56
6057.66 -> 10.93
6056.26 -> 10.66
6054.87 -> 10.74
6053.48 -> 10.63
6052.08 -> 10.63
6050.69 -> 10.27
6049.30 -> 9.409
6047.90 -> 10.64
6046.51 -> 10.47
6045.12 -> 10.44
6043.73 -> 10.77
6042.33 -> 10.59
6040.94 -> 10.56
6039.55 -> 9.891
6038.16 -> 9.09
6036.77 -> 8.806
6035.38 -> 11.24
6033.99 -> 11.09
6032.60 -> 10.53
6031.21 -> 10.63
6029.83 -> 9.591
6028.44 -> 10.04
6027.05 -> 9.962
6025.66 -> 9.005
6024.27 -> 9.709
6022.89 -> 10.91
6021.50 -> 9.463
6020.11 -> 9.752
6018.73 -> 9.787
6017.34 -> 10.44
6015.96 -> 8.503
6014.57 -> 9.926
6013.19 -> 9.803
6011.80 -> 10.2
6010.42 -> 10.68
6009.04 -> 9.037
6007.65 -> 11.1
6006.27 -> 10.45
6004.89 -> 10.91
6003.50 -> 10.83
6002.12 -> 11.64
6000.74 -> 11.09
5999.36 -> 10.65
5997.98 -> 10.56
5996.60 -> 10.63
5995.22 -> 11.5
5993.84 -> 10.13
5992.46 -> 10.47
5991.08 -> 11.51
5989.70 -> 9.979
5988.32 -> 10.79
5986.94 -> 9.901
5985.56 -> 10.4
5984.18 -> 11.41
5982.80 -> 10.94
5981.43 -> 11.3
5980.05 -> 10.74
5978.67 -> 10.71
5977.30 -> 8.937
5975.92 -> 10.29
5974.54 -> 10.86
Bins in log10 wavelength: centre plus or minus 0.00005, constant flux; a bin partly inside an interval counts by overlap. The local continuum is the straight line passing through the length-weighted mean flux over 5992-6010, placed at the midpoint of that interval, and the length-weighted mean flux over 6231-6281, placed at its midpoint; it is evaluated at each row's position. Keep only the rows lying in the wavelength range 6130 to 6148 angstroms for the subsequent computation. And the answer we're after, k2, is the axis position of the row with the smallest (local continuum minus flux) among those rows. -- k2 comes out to 6146.17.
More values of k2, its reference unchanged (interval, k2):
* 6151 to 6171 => 6157.51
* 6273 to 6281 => 6279.21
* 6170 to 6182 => 6180.23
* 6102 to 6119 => 6102.46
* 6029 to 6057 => 6035.38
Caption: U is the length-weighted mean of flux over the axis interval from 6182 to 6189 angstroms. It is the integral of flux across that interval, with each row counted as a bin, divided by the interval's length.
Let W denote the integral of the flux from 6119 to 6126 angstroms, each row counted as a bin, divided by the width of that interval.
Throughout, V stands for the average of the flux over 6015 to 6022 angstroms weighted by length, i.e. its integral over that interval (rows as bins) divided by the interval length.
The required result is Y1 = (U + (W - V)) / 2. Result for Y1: 5.53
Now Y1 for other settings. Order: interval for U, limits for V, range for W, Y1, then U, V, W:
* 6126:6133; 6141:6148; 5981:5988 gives 5.30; 10.9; 11.1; 10.8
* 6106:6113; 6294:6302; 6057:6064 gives 5.59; 10.9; 10.3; 10.6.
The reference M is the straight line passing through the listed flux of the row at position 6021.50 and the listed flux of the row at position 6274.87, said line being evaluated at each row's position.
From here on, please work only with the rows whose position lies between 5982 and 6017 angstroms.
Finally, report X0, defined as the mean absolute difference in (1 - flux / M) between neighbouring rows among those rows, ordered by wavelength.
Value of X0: 0.080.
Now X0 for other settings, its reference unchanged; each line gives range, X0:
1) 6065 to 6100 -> 0.084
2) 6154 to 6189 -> 0.101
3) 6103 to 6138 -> 0.095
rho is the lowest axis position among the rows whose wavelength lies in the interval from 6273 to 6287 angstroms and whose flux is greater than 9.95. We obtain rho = 6277.76 angstroms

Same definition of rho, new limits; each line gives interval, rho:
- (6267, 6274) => 6267.65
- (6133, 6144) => 6133.45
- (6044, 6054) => 6045.12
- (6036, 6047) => 6040.94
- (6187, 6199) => 6188.78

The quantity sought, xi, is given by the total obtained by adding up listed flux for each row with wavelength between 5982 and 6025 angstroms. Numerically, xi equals 323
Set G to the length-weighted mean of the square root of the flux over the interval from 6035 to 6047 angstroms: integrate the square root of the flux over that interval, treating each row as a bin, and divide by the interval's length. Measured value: 3.19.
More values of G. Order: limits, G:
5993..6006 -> 3.30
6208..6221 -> 3.16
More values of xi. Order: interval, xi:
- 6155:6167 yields 86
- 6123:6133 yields 75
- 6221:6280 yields 396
